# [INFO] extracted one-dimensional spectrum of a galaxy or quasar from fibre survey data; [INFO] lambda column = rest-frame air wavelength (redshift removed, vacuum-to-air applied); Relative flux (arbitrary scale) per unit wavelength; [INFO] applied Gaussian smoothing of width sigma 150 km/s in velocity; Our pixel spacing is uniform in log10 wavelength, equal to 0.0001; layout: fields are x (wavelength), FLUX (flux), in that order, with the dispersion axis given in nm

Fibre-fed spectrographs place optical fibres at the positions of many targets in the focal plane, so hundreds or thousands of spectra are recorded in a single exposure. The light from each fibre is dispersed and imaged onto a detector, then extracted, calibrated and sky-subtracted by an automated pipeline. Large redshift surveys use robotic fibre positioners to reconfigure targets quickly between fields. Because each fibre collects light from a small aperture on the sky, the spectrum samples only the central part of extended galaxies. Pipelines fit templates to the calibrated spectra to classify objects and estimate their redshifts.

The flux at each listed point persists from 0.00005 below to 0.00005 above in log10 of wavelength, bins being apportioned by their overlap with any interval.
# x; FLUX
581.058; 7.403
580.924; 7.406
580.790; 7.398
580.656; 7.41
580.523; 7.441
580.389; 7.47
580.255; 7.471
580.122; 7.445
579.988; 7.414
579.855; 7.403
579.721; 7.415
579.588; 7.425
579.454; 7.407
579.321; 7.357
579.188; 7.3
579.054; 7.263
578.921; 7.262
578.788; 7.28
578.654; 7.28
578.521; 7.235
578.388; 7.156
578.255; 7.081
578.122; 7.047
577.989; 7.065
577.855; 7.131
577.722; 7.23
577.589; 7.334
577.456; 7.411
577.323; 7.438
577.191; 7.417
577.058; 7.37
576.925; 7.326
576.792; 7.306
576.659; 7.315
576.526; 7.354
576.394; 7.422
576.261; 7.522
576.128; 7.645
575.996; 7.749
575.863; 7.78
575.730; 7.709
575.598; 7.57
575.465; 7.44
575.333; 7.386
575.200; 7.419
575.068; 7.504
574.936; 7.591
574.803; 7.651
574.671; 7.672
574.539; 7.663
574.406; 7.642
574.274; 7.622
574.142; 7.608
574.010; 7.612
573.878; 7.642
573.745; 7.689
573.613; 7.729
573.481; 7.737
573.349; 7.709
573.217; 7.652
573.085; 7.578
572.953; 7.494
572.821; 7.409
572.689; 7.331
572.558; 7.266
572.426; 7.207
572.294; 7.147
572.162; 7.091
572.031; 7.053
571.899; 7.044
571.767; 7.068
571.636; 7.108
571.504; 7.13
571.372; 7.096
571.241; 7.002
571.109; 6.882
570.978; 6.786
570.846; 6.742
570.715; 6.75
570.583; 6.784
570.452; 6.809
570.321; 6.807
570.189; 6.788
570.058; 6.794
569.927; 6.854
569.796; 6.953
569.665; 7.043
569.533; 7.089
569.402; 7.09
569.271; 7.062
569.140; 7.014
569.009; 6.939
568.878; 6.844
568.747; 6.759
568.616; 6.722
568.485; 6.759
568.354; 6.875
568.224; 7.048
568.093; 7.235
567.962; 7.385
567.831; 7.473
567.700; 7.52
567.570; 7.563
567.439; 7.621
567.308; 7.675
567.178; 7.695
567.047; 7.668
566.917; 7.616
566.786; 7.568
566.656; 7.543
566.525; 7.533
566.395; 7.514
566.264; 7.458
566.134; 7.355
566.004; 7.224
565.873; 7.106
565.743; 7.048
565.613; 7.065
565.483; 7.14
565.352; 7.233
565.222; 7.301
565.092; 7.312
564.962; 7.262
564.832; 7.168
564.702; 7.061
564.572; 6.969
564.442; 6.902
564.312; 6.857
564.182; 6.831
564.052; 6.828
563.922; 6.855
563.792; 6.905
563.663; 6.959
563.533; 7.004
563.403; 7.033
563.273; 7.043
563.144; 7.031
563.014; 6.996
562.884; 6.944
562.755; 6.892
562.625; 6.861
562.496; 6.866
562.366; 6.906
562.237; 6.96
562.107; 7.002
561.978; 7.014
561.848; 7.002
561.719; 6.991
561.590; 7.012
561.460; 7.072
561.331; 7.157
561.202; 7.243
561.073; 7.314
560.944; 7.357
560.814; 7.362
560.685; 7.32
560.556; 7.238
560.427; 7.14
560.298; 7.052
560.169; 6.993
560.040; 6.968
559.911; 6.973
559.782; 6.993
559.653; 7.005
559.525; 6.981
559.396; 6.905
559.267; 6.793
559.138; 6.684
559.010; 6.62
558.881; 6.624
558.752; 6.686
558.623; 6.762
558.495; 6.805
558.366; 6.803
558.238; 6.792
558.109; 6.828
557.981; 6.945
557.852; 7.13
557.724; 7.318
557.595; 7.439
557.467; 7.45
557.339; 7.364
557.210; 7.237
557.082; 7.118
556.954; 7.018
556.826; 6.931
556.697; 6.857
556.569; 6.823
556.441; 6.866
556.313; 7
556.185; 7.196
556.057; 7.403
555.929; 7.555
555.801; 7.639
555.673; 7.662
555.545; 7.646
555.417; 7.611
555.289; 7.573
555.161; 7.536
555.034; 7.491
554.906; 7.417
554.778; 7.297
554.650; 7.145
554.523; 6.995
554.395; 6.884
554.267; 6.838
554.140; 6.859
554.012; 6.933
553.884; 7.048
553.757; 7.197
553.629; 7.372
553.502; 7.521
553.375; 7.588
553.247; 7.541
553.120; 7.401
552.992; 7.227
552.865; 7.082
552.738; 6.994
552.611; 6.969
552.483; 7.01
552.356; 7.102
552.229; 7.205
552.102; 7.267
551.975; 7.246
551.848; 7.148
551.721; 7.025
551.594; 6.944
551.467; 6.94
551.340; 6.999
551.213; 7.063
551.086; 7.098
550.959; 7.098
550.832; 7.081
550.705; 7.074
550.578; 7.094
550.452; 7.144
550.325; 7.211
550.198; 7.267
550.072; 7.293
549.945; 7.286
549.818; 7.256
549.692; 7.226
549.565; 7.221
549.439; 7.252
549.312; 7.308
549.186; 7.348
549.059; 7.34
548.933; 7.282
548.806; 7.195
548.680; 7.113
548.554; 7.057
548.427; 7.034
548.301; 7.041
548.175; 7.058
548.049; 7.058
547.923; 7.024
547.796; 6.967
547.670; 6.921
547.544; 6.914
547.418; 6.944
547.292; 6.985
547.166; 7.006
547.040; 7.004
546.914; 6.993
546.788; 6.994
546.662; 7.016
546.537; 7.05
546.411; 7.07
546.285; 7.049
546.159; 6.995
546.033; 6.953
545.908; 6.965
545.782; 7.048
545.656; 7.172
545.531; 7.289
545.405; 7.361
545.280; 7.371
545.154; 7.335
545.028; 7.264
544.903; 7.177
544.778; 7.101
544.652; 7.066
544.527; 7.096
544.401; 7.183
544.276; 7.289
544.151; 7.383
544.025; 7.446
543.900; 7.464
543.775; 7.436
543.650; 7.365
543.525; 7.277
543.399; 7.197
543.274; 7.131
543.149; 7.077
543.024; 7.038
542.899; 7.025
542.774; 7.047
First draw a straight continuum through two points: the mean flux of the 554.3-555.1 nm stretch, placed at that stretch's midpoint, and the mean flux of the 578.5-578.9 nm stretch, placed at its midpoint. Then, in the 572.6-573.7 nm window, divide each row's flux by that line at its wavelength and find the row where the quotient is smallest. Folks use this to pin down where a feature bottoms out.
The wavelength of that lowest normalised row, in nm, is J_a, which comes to 572.689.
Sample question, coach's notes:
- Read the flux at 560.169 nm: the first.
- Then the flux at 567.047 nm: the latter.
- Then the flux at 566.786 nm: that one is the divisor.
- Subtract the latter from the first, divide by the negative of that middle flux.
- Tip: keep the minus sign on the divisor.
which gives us 0.089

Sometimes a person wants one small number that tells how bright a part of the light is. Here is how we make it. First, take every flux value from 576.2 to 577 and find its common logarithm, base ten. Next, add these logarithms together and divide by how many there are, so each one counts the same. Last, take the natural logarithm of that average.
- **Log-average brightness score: -0.14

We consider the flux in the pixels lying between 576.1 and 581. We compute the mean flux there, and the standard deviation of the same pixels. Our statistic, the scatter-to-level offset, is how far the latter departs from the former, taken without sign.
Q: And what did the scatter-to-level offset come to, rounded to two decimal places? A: 7.21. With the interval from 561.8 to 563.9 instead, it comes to 6.90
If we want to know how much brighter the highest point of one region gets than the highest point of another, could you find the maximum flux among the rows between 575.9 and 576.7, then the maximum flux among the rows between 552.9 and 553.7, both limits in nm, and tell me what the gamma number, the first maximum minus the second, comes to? 0.16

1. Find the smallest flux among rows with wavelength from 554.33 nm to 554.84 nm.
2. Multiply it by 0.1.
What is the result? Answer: 0.688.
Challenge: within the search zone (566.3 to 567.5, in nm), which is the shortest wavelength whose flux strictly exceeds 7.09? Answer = 566.395 nm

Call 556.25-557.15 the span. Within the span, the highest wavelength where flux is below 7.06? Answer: 556.954 nm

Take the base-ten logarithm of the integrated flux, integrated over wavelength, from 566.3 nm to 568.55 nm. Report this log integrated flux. 1.22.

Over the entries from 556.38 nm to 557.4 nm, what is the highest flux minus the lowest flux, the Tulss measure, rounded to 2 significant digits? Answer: 0.54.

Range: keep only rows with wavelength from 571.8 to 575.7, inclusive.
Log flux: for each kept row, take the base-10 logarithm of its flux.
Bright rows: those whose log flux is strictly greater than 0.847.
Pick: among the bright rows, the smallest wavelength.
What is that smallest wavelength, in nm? 571.899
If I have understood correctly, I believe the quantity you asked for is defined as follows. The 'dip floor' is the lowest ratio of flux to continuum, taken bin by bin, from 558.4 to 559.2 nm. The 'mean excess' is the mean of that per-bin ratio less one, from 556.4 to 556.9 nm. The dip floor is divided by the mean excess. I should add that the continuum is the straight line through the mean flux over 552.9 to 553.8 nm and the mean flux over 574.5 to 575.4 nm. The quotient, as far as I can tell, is -12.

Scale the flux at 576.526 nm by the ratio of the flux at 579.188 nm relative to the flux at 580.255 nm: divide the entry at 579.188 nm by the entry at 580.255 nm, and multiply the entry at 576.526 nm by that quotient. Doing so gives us 7.19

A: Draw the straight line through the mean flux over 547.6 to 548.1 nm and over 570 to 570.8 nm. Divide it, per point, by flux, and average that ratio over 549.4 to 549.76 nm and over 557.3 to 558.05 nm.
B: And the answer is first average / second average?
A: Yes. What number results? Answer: 1.02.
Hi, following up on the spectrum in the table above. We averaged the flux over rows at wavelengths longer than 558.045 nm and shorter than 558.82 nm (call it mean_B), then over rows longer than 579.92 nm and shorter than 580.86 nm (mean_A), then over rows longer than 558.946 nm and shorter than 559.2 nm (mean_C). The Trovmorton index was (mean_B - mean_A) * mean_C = -4.4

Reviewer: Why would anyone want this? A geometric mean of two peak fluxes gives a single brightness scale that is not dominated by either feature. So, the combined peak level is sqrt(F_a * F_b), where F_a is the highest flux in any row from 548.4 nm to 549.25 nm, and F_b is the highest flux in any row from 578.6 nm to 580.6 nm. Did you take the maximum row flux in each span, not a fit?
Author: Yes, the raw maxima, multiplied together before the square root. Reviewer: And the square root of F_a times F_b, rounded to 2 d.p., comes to 7.41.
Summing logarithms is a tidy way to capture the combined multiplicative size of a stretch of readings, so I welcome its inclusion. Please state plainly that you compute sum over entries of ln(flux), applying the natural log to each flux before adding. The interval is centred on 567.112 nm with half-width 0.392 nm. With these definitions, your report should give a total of 12.2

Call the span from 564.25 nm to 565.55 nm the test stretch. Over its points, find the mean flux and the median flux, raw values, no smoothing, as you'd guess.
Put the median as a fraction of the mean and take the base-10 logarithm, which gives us 0.0020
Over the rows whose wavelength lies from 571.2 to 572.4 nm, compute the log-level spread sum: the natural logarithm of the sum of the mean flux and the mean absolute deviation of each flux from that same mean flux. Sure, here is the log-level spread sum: 1.96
